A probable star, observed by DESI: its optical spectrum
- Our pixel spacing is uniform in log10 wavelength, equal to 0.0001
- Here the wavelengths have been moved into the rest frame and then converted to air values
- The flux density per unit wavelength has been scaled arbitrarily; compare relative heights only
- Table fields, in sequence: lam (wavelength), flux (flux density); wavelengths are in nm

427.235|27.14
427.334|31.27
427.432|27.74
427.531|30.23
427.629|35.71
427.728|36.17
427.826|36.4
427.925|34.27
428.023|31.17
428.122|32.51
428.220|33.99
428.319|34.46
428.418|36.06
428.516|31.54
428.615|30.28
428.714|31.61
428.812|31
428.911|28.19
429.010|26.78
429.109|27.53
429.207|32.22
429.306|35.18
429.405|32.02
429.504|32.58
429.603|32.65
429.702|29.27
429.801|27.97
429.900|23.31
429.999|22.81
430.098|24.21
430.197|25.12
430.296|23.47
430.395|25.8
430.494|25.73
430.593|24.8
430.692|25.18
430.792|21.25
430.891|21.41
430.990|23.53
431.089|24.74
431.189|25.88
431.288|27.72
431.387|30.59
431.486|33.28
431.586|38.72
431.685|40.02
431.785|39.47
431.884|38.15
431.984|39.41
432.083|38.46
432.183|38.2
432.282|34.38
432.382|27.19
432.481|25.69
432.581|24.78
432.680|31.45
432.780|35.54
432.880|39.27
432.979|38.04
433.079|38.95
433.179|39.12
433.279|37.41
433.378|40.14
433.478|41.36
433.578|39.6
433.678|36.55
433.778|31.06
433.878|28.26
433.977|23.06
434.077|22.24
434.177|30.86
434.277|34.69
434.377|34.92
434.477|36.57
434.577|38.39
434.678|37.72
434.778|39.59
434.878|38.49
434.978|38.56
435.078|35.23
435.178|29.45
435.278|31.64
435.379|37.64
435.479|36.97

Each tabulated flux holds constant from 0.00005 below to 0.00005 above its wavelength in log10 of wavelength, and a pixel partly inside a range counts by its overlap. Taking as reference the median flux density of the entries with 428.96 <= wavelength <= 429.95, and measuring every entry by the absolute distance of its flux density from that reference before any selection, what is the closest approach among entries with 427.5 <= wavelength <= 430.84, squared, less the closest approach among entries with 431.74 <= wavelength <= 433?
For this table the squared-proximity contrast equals -0.7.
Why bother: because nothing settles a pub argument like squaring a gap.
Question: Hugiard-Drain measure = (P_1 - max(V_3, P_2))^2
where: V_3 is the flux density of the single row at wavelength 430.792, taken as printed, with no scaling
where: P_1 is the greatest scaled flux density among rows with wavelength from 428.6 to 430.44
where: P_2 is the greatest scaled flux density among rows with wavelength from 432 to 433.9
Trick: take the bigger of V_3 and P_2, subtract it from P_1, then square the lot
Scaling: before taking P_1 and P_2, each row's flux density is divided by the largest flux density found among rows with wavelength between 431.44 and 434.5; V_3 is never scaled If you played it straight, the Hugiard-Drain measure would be 416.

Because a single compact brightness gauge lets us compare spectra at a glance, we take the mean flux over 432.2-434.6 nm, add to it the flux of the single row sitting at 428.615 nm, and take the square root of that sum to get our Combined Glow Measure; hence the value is 8.0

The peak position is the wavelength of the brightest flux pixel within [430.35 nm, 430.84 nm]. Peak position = 430.395 nm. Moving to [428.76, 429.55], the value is 429.306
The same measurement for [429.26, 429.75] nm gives 429.306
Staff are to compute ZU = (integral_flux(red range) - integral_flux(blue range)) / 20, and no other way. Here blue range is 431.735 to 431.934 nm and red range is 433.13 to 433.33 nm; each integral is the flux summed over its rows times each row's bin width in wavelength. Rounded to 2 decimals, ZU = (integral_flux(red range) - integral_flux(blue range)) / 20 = 0.00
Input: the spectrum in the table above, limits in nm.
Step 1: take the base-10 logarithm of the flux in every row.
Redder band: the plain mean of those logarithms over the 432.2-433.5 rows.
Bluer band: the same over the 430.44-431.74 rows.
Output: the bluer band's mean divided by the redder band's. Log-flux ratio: 0.94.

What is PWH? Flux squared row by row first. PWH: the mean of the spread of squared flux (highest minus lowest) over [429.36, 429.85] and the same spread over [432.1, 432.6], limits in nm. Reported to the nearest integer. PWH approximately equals 564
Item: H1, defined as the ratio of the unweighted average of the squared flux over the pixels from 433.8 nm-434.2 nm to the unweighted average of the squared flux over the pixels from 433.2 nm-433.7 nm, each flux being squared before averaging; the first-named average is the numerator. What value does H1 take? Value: 0.5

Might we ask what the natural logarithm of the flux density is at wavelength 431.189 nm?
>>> 3.3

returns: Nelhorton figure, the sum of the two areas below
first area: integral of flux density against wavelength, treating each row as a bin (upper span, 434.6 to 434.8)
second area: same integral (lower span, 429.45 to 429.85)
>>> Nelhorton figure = 19.9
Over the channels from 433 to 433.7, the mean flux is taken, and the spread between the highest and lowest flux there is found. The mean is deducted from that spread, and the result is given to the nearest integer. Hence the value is -34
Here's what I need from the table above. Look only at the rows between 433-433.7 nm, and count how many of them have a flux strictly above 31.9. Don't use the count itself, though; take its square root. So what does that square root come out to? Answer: 2.6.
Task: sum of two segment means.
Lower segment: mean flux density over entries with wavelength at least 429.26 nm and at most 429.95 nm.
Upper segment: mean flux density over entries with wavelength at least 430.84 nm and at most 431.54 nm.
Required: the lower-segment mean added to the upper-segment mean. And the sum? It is 57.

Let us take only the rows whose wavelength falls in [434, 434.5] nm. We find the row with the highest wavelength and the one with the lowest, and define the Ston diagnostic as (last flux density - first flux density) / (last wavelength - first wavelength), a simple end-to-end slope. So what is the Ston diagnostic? 36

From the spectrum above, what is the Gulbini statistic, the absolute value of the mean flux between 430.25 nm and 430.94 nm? 23.9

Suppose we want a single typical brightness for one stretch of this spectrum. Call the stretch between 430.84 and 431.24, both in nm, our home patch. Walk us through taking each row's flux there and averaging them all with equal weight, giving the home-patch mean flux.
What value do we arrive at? 24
